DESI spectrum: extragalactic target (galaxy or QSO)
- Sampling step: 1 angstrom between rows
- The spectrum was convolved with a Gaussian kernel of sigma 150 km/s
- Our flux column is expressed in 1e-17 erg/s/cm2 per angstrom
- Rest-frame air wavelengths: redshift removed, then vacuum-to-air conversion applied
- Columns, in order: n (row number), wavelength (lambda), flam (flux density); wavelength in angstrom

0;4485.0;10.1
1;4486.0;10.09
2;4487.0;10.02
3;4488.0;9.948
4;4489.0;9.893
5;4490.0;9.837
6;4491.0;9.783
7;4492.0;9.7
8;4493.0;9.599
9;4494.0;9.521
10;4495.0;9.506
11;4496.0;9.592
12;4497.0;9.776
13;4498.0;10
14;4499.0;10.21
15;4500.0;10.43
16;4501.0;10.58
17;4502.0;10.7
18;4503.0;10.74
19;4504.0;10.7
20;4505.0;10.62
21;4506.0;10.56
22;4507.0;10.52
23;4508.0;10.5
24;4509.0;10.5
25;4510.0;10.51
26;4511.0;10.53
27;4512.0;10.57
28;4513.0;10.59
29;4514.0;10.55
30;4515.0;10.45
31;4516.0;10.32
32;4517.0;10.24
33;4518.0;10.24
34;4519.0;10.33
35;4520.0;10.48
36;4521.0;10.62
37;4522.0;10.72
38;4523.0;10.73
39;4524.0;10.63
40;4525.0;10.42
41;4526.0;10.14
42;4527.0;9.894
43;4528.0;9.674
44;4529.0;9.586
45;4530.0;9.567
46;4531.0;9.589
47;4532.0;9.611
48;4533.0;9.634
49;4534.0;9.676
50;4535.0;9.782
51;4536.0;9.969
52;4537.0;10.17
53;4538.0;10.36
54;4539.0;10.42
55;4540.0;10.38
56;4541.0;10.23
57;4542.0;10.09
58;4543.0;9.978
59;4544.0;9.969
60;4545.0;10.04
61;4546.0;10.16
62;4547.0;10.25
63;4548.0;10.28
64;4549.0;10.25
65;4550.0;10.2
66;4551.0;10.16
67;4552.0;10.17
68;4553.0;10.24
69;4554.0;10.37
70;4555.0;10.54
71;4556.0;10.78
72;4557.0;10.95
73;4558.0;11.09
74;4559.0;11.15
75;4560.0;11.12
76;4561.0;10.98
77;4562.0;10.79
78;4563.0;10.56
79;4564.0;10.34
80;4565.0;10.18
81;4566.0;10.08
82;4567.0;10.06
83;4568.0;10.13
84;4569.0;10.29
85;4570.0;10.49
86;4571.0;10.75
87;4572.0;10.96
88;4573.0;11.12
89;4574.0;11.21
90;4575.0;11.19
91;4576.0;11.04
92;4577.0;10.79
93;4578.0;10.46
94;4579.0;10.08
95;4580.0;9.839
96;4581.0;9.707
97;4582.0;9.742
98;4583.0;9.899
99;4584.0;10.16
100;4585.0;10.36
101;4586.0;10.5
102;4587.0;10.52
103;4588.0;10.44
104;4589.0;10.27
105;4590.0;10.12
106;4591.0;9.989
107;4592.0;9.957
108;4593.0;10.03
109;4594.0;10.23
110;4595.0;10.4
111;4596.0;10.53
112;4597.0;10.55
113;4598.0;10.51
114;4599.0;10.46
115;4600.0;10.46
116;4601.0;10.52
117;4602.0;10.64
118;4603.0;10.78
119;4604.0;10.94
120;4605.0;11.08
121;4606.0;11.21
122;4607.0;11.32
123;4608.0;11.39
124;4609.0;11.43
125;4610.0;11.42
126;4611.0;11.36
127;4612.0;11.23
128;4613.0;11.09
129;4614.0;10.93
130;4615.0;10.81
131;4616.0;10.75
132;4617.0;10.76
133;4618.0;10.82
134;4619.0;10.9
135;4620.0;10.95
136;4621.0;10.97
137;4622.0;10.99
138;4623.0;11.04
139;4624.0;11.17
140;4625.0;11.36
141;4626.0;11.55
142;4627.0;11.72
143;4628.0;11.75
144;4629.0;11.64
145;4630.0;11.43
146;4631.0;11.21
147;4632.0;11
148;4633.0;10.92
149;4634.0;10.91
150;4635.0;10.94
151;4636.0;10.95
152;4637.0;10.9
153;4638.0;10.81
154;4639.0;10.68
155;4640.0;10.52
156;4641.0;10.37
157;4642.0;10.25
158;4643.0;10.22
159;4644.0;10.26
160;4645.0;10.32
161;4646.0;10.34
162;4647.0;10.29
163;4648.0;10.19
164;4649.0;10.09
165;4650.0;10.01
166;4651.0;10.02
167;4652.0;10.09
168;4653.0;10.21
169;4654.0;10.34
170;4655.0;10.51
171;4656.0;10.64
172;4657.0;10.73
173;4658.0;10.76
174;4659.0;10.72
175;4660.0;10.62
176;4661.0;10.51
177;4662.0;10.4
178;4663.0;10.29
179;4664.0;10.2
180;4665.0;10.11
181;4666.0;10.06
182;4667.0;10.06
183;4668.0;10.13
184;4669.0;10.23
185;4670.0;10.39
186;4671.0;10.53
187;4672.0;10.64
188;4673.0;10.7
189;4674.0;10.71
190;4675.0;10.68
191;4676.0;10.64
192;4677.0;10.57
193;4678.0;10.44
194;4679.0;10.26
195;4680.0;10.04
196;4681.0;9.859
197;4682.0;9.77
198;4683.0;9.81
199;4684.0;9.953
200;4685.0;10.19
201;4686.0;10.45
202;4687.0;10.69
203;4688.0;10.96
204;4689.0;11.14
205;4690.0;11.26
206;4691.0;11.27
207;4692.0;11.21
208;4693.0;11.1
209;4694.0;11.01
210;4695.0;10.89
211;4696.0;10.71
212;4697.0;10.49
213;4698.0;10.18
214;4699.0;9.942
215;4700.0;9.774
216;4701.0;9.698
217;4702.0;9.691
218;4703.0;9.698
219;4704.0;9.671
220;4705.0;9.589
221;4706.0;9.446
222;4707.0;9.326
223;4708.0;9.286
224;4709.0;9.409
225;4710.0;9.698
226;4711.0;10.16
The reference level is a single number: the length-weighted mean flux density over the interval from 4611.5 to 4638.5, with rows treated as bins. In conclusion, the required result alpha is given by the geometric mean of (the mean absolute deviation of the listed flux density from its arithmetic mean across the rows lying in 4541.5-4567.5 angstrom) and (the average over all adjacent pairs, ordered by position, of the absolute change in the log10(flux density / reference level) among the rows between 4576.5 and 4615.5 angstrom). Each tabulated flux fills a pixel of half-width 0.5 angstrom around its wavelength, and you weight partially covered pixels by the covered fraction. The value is 0.041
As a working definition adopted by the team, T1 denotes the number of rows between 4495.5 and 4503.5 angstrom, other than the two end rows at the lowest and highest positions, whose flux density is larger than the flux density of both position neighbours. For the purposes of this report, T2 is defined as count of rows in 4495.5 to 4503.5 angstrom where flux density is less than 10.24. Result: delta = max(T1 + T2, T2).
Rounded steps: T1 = 0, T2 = 4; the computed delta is 4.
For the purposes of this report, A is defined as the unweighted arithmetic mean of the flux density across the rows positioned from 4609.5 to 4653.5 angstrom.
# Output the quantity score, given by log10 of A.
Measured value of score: 1.03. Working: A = 10.8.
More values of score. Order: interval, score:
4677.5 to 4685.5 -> 1.00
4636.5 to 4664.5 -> 1.02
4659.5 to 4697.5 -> 1.02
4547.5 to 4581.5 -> 1.02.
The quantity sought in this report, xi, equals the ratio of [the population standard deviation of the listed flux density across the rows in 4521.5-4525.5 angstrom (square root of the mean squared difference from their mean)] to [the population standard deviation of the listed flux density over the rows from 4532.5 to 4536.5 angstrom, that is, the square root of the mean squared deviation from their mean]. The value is 0.96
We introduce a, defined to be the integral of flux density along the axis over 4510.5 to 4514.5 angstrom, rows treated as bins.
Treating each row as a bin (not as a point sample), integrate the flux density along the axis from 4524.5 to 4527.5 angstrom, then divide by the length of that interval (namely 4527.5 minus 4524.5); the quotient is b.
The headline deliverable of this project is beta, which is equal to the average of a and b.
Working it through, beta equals 26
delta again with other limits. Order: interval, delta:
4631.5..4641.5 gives 1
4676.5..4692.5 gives 7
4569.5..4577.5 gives 1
